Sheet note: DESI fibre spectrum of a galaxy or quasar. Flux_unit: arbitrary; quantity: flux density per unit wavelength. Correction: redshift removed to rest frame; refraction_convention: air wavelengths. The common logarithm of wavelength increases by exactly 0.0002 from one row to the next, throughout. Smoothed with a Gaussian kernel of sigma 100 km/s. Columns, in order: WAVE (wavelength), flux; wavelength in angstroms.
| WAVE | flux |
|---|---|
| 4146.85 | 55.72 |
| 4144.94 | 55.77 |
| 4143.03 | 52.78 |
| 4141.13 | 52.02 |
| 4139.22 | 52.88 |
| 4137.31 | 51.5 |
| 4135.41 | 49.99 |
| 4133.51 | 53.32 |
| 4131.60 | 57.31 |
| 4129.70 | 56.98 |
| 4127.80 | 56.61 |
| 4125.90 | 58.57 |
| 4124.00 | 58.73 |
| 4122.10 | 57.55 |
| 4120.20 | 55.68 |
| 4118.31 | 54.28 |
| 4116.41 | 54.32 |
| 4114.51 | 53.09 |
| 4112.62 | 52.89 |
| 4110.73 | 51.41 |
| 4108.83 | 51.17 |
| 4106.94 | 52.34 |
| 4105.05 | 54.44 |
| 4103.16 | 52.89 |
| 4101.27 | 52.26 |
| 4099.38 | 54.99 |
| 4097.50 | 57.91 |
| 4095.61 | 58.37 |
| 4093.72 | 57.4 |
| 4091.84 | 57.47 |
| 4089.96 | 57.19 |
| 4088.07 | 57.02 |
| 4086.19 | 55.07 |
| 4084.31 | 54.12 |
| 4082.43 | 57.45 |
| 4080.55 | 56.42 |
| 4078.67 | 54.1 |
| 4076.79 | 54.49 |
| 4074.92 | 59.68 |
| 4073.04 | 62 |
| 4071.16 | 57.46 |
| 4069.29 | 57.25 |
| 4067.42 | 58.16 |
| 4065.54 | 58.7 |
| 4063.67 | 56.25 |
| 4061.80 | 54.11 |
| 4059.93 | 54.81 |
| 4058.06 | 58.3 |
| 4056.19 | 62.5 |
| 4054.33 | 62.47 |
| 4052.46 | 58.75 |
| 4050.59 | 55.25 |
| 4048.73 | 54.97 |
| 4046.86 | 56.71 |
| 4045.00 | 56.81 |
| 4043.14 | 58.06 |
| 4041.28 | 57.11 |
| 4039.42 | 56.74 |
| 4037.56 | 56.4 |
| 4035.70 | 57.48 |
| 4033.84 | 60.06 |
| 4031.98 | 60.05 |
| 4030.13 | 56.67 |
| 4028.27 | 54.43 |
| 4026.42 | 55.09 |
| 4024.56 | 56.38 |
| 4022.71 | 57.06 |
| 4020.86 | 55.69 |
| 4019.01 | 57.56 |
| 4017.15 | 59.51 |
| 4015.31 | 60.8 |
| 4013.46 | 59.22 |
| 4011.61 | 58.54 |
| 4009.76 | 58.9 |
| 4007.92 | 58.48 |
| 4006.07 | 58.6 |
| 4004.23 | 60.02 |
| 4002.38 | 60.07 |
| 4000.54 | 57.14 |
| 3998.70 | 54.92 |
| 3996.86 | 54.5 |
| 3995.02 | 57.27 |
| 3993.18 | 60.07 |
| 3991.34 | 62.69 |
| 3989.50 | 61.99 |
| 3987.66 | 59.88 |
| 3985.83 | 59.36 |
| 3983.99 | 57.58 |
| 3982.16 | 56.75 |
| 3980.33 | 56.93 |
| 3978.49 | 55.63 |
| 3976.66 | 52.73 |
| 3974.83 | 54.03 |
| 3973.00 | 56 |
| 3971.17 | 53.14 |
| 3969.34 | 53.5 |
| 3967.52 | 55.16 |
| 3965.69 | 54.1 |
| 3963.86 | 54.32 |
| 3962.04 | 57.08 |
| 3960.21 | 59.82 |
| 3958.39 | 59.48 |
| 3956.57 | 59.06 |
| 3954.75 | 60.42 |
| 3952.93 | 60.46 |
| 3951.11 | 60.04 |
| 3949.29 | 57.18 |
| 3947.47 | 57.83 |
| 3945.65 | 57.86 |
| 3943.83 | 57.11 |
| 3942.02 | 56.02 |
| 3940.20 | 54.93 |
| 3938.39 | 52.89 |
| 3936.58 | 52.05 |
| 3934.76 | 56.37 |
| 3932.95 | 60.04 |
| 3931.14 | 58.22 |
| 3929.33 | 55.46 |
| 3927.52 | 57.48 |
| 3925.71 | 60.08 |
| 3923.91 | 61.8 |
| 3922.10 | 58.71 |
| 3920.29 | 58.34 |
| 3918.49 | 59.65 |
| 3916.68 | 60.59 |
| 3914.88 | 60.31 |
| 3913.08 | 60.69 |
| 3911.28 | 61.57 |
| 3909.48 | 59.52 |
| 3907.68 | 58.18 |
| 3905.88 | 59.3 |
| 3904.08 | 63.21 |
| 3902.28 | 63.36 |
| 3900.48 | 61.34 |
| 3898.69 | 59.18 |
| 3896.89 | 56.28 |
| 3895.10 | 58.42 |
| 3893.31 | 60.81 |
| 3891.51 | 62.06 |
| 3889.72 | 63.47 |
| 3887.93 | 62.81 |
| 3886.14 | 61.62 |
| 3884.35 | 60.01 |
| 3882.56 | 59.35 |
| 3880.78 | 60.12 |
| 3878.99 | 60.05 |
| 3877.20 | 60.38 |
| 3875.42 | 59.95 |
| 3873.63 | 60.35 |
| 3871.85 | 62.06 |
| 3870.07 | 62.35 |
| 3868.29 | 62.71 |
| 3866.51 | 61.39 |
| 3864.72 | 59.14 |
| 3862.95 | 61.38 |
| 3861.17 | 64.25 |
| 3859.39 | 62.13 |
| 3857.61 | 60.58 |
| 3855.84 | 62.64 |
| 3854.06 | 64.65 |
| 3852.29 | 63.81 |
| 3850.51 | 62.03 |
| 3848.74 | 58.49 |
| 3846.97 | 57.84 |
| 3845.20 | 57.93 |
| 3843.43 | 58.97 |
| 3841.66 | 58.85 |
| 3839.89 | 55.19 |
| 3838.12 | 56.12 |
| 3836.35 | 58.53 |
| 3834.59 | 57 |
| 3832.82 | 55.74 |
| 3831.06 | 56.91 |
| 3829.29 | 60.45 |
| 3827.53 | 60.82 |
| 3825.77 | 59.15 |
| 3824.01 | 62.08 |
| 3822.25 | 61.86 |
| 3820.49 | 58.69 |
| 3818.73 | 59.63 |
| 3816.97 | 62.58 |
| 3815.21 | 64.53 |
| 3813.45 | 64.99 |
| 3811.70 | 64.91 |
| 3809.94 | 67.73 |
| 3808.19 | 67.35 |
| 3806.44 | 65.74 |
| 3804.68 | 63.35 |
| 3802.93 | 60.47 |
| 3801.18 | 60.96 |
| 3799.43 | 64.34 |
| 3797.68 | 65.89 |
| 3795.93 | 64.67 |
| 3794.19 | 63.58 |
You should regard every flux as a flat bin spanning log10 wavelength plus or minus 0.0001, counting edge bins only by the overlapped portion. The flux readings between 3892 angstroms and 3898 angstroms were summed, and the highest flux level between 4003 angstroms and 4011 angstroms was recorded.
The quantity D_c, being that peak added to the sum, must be 236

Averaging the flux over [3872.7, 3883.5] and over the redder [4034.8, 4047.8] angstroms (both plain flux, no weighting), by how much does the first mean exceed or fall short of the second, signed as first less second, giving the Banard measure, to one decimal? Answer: 3.0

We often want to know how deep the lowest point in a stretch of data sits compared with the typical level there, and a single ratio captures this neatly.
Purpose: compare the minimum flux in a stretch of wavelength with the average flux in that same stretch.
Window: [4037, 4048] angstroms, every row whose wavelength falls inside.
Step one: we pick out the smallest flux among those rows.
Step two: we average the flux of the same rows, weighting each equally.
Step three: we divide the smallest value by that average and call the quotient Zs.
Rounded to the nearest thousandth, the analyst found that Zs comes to 0.990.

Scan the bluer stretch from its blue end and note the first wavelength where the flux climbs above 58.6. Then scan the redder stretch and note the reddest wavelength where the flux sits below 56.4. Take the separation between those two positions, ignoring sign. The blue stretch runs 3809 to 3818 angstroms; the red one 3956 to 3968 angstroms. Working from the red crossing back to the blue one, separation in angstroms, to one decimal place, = 157.6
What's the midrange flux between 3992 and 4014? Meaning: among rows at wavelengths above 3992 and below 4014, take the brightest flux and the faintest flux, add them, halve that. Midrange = 57.3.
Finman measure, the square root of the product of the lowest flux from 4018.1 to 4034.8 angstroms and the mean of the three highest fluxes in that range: 57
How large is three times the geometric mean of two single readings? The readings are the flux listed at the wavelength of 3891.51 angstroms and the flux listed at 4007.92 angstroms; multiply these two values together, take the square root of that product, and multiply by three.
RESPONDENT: 181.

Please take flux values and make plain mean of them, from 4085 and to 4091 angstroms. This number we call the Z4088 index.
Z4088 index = 56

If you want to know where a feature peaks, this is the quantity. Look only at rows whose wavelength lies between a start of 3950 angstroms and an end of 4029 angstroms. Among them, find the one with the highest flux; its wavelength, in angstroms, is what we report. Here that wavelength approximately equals 3991.34 angstroms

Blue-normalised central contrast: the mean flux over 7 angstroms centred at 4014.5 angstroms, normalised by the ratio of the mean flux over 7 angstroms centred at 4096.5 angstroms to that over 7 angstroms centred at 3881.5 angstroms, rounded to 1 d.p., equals 62.3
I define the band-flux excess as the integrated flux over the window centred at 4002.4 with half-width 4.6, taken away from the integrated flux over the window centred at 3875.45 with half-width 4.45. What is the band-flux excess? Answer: 4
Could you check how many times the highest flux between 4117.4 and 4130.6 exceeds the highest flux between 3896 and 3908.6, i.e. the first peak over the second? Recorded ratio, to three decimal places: 0.927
